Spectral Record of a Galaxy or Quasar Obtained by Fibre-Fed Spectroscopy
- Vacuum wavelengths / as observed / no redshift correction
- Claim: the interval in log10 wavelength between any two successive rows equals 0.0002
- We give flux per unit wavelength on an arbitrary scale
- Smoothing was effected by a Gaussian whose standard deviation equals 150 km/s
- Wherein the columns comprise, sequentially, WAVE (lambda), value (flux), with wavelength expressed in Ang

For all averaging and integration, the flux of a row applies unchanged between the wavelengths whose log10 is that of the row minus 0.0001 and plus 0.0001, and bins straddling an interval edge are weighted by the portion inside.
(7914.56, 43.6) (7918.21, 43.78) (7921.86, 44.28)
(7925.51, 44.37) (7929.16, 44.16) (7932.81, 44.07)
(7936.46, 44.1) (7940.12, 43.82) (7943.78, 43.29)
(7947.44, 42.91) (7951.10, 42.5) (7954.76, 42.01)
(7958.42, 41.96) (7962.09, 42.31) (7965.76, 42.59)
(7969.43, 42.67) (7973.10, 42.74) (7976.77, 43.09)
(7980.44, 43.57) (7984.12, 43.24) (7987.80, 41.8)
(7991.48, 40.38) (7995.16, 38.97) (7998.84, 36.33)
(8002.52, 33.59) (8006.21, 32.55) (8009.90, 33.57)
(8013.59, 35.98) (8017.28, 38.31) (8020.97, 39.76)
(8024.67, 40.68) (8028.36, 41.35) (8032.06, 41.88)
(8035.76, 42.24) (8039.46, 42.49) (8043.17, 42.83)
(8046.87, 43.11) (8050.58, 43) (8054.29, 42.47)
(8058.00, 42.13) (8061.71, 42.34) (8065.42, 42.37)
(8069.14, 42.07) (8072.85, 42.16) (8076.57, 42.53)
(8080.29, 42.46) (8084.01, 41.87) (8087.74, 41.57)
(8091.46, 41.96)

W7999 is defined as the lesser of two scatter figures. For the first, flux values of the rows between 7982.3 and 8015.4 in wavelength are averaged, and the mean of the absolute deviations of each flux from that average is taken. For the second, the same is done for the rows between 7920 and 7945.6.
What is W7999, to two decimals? 0.26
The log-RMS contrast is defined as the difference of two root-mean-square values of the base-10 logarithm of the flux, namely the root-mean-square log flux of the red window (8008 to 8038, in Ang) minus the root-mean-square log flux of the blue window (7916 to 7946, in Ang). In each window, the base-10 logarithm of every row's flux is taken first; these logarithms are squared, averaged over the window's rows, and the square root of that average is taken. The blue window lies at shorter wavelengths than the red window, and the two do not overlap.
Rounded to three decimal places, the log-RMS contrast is -0.051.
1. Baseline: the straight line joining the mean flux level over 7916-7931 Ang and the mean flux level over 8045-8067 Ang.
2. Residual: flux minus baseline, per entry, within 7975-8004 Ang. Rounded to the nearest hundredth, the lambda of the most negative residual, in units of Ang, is 8002.52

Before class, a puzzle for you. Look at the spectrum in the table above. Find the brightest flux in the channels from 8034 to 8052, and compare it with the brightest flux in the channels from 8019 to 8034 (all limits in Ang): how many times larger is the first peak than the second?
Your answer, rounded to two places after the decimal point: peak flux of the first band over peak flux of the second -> 1.03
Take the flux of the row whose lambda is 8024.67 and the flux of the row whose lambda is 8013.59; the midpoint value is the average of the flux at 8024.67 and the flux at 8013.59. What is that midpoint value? 38.3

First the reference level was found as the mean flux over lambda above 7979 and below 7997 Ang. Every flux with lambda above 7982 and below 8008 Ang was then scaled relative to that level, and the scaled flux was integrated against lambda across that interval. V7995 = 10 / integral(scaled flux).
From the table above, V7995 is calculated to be 0.42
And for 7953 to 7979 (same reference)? 0.38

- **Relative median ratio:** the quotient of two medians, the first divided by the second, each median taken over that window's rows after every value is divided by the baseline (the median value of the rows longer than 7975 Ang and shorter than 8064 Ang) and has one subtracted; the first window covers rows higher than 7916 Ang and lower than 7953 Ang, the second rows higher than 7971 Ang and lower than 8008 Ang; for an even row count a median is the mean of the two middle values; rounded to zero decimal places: -3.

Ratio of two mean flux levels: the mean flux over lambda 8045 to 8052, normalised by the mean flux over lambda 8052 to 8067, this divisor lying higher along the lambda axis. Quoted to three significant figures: 1.02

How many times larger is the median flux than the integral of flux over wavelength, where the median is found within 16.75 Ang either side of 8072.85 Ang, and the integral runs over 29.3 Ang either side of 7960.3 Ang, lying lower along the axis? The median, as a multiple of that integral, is 0.017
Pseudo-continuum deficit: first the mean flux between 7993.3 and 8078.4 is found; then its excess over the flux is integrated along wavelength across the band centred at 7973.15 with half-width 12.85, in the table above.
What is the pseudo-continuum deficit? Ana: -71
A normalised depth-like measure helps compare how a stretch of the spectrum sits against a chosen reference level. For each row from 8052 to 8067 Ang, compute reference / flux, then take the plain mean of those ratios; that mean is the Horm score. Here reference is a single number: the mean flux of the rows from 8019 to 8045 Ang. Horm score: 0.98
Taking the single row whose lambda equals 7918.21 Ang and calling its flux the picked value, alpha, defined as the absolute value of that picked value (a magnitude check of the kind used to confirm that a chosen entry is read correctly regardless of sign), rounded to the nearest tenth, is 43.8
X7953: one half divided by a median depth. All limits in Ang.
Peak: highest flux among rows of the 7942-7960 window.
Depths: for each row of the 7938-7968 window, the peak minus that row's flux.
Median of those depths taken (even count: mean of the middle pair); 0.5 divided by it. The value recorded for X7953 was 0.67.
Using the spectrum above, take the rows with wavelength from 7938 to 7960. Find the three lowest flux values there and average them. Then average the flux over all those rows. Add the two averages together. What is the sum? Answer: 84.9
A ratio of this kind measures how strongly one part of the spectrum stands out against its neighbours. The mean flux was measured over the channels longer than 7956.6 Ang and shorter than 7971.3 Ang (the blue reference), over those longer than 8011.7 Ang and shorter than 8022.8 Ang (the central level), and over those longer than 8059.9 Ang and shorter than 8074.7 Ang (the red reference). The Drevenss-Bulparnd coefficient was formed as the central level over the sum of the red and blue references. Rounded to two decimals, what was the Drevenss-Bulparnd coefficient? 0.45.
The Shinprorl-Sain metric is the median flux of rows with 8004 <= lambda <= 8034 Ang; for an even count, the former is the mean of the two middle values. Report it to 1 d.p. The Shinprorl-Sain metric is 39.0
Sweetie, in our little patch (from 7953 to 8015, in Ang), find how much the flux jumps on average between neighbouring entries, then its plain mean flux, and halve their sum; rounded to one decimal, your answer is 20.4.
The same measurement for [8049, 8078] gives 21.3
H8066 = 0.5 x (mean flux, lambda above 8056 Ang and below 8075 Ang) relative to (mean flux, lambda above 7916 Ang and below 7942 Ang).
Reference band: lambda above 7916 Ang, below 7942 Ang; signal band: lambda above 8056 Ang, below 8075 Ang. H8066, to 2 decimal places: 0.48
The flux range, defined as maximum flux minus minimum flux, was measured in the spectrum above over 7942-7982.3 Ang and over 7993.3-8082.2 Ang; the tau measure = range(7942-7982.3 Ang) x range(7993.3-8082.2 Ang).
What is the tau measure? 17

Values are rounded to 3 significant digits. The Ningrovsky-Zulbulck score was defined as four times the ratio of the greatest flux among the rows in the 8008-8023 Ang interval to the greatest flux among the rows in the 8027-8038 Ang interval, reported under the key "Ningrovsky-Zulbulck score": 3.77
